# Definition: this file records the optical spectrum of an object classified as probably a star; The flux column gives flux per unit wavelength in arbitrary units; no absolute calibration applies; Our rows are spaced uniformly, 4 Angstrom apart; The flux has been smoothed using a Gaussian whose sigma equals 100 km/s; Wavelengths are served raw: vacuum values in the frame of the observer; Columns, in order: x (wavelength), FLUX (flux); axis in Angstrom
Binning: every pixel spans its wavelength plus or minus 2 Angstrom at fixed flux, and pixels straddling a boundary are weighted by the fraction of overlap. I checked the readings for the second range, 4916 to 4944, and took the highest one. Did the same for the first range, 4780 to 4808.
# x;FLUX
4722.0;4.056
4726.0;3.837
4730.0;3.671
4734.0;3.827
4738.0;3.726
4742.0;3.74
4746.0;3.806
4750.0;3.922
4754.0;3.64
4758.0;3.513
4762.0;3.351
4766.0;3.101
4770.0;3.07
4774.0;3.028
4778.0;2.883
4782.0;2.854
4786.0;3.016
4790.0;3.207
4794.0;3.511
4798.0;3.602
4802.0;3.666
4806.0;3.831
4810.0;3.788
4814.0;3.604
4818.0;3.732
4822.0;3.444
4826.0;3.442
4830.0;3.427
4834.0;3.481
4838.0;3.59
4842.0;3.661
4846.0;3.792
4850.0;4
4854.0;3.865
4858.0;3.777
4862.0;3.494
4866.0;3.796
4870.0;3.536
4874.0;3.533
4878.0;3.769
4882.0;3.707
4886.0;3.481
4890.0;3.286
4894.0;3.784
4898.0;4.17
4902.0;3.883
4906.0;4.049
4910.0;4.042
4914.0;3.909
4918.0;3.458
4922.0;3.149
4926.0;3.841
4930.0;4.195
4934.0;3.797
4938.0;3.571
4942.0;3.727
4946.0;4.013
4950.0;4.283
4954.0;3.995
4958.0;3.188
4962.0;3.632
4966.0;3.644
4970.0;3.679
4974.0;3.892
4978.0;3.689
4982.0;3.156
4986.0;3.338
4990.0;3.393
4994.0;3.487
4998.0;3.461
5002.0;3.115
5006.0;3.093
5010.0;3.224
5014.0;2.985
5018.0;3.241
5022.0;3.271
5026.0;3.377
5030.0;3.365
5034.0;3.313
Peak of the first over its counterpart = 0.91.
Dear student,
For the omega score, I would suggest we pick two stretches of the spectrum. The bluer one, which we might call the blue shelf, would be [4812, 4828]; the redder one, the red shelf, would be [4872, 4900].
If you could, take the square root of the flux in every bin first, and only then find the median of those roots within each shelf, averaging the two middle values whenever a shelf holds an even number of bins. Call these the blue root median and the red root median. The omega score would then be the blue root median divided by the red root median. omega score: 0.97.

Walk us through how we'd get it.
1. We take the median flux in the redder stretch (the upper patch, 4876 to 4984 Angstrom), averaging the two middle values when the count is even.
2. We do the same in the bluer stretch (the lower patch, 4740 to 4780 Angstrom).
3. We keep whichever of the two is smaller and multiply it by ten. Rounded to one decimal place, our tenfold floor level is 34.3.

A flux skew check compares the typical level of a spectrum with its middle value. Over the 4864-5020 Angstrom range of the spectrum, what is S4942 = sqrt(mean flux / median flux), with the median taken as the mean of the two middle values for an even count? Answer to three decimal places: 0.997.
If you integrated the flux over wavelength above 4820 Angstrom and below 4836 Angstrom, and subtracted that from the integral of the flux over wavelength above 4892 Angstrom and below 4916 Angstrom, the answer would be 40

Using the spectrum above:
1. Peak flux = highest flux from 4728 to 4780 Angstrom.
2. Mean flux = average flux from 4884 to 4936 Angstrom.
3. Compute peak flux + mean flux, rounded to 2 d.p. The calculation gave 7.69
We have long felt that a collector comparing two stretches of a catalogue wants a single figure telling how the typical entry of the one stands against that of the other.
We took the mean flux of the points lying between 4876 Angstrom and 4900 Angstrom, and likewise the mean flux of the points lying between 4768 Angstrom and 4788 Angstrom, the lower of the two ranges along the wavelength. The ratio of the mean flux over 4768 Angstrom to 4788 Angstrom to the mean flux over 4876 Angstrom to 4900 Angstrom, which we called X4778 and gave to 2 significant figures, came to 0.80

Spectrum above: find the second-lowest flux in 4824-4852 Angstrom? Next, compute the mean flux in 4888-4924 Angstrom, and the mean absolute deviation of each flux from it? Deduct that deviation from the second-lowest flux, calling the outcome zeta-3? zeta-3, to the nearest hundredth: 3.14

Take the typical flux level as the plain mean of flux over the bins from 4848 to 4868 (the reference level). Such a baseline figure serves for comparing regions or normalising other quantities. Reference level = 3.79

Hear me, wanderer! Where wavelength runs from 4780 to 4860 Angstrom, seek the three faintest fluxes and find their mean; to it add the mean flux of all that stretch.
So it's 6.6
